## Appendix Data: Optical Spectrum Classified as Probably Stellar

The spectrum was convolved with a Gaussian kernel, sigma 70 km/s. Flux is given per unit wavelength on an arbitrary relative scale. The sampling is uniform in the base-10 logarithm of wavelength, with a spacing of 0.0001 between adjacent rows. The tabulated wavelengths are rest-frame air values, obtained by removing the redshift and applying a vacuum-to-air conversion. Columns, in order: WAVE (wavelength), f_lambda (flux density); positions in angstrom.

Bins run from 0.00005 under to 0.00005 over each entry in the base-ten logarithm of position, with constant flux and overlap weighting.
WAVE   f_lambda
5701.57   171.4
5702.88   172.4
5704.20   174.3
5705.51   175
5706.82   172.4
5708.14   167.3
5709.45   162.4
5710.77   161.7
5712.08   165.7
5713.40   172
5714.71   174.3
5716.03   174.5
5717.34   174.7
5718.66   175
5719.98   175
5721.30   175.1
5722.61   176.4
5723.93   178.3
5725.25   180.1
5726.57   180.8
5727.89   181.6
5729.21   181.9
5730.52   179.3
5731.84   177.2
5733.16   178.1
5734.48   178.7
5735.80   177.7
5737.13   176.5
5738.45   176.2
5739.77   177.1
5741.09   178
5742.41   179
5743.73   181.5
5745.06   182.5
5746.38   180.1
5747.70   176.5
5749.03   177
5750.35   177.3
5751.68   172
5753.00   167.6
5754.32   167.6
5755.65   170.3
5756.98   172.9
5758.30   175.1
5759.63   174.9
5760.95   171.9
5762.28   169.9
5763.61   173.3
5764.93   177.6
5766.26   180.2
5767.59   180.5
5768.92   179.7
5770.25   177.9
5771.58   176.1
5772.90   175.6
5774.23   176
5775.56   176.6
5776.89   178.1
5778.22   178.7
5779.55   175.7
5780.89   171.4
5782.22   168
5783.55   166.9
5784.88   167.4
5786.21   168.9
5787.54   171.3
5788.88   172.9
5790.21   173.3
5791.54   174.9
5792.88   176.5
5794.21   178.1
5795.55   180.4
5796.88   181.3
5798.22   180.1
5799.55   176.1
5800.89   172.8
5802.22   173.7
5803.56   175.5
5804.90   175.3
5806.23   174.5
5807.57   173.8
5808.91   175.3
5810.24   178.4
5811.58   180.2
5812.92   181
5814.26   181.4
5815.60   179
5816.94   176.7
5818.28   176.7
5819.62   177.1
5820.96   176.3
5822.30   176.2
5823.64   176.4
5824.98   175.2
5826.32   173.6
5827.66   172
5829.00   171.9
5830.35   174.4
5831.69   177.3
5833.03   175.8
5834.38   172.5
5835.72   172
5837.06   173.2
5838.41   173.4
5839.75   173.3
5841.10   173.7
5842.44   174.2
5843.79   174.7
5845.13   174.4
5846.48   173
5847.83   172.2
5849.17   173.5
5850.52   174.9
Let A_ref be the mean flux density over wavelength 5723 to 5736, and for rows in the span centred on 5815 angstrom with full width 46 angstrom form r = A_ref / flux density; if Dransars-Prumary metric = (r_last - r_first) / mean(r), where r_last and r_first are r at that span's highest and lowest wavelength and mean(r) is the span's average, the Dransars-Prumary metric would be 0.019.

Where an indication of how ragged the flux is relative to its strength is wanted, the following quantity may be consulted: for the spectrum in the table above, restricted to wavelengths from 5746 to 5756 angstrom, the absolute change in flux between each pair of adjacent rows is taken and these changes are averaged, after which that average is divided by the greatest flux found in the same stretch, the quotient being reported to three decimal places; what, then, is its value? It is 0.013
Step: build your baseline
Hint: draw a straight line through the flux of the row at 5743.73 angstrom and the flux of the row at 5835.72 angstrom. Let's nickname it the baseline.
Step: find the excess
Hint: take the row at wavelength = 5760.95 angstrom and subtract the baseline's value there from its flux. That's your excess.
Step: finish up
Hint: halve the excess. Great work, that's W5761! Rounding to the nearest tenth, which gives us -3.9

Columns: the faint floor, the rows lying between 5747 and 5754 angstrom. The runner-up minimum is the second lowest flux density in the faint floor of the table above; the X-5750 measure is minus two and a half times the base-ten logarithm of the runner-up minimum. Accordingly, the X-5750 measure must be -5.59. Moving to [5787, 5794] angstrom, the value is -5.59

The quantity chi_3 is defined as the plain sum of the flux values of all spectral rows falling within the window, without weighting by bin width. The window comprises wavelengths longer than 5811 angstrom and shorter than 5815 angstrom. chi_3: 543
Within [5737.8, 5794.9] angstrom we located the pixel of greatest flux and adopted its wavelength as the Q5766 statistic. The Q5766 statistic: 5745.06 angstrom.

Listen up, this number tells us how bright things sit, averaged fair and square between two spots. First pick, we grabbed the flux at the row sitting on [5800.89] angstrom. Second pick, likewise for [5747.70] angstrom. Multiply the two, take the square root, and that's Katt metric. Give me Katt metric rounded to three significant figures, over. 175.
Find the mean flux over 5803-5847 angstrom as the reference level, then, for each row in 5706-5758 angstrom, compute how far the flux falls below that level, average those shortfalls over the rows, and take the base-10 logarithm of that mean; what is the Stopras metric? -0.7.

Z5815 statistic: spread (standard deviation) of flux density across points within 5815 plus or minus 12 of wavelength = 2.3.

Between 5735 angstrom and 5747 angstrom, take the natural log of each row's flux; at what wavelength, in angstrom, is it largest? 5745.06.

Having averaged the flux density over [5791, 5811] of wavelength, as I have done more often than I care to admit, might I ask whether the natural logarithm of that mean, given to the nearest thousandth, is 5.173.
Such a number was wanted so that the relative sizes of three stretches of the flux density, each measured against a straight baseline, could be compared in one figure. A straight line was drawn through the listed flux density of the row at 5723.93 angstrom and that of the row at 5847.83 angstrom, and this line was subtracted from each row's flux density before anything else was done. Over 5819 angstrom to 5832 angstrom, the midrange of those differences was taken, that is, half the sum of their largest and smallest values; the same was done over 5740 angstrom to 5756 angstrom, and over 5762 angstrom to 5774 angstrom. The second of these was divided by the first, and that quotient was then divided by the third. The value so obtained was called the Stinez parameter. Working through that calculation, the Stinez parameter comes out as 1.2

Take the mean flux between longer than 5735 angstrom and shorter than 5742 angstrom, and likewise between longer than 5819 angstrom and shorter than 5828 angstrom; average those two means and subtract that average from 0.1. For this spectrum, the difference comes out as -176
